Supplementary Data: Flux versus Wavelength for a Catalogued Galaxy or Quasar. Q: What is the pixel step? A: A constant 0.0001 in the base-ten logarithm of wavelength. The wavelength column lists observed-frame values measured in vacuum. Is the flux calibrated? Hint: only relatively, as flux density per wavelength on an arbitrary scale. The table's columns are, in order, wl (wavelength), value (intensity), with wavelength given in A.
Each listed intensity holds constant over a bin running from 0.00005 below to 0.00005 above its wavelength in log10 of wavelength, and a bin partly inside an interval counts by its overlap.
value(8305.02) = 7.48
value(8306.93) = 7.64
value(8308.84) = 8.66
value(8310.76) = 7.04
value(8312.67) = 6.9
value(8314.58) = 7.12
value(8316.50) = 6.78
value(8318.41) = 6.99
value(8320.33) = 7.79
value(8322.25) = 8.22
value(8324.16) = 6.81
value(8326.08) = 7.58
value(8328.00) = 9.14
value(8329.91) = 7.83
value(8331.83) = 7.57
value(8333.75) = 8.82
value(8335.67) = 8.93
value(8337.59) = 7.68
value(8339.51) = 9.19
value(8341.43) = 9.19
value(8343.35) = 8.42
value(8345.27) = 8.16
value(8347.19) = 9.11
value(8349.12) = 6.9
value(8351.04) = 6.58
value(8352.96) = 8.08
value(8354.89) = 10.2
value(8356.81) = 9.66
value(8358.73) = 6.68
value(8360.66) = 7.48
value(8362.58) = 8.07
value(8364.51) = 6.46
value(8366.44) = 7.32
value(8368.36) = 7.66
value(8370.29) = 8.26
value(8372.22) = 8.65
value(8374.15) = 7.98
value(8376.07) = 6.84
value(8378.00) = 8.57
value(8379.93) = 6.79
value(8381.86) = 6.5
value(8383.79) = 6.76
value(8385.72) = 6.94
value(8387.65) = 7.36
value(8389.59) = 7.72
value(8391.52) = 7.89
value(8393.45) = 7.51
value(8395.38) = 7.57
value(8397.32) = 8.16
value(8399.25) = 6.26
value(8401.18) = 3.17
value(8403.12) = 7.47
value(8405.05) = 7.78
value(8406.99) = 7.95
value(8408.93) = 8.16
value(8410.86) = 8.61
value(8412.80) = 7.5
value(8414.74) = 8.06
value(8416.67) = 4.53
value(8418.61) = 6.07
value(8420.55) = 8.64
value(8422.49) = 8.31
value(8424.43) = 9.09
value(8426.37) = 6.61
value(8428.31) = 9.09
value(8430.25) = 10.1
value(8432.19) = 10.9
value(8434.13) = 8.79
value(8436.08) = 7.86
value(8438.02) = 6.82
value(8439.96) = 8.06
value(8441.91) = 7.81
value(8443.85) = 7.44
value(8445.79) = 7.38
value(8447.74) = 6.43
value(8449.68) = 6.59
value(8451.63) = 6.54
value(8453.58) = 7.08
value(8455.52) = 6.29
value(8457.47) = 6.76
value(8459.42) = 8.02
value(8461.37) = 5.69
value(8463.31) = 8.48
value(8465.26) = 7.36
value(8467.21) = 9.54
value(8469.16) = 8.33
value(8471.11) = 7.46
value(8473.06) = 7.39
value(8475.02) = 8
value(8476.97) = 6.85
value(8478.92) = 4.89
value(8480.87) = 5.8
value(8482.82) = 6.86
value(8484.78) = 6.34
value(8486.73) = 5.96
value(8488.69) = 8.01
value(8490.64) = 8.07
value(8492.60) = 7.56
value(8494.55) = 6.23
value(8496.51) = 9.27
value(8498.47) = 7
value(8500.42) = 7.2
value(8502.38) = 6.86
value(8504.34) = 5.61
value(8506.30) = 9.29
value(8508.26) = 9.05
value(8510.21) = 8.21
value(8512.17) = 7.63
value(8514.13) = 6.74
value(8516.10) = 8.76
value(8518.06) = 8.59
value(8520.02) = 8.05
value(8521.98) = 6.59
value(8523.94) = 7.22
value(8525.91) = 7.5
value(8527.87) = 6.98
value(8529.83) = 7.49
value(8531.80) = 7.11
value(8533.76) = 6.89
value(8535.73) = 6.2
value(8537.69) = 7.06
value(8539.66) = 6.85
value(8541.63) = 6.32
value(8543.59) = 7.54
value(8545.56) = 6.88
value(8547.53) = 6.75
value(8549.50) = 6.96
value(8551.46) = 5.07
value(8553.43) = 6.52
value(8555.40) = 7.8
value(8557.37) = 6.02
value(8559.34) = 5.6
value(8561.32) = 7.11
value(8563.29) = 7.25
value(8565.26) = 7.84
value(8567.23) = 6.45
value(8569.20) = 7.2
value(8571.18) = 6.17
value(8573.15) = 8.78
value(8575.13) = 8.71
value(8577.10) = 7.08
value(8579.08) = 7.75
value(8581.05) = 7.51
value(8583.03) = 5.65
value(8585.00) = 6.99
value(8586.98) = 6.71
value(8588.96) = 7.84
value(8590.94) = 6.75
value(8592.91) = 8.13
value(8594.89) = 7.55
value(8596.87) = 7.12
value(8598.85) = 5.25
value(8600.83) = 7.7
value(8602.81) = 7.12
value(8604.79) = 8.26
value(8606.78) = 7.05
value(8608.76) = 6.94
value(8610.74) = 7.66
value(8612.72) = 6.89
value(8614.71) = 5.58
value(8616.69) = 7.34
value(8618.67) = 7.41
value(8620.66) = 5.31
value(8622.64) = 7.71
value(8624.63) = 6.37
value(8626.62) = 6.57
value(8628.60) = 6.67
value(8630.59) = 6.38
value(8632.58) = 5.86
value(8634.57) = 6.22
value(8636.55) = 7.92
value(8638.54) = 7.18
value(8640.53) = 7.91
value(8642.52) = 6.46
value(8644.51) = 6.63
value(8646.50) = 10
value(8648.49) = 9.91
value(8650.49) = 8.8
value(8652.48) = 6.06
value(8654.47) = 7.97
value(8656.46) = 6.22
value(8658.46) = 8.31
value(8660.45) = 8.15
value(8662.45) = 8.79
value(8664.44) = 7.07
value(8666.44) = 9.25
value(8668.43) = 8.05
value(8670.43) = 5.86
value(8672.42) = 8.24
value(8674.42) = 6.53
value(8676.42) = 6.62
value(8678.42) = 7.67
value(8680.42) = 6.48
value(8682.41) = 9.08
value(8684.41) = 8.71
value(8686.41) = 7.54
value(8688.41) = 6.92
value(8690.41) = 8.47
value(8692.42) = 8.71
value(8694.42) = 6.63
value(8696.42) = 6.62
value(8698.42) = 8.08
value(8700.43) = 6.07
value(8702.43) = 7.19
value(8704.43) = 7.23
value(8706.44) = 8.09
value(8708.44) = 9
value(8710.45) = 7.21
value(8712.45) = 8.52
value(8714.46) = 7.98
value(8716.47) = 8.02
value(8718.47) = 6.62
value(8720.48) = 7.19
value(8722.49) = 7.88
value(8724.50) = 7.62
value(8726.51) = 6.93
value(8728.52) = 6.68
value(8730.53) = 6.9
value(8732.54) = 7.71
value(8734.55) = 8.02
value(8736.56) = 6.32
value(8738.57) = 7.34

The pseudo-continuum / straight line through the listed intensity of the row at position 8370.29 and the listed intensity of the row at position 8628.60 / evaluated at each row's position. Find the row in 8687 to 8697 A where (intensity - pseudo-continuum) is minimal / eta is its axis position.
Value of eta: 8694.42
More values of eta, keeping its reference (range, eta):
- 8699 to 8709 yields 8700.43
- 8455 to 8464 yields 8461.37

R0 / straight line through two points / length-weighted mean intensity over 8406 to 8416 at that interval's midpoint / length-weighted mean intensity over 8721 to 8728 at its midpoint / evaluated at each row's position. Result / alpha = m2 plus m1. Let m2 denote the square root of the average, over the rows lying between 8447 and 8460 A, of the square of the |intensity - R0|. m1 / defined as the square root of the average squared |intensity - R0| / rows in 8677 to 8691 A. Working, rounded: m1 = 0.96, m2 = 1.19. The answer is 2.2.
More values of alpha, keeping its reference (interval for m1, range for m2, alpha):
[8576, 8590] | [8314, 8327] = 1.8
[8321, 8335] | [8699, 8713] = 1.7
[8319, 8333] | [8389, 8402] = 2.6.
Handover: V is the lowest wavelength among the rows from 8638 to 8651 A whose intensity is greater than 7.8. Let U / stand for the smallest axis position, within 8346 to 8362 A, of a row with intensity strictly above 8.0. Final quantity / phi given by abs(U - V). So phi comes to 293.3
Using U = 8347.19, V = 8640.53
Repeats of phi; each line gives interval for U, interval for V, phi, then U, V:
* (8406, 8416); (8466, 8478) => 58.3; 8408.93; 8467.21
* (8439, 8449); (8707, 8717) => 268.5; 8439.96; 8708.44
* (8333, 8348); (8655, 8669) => 324.7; 8333.75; 8658.46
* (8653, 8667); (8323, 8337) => 330.5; 8658.46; 8328.00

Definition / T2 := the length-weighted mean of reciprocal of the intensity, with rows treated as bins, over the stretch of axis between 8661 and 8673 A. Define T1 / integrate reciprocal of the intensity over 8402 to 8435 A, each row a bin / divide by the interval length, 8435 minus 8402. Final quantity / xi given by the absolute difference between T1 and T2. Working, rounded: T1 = 0.129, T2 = 0.130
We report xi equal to 0.001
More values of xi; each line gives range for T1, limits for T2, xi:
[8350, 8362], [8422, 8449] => 0.002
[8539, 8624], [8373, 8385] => 0.006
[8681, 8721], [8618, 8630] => 0.021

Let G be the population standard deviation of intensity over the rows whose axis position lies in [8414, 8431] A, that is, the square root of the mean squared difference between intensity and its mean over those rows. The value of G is 1.7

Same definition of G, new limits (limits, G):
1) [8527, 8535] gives 0.2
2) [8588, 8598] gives 0.5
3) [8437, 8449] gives 0.6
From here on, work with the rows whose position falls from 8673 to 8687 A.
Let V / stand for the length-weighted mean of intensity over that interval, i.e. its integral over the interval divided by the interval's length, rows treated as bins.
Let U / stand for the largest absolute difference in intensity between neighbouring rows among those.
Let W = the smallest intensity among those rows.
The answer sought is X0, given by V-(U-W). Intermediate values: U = 2.6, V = 7.54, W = 6.48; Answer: 11.4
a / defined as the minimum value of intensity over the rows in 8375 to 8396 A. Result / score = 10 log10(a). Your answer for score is 8.1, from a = 6.5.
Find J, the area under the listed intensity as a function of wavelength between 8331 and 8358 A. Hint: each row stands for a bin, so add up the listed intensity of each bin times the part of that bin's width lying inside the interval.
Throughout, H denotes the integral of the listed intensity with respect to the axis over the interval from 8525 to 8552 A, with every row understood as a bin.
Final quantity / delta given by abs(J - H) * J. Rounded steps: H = 185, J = 228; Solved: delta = 9832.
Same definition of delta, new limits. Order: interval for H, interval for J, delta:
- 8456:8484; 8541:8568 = 3711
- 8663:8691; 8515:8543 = 2030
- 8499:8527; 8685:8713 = 350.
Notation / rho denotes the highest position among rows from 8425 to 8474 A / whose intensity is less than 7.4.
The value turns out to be 8473.06 A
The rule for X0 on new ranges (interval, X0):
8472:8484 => 9.6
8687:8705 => 11.3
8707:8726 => 12.6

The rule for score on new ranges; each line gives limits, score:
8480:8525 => 7.5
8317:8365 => 8.1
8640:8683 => 7.7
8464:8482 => 6.9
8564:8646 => 7.2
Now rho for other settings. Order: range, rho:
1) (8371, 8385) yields 8383.79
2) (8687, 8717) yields 8710.45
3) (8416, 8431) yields 8426.37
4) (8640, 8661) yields 8656.46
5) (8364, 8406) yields 8401.18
